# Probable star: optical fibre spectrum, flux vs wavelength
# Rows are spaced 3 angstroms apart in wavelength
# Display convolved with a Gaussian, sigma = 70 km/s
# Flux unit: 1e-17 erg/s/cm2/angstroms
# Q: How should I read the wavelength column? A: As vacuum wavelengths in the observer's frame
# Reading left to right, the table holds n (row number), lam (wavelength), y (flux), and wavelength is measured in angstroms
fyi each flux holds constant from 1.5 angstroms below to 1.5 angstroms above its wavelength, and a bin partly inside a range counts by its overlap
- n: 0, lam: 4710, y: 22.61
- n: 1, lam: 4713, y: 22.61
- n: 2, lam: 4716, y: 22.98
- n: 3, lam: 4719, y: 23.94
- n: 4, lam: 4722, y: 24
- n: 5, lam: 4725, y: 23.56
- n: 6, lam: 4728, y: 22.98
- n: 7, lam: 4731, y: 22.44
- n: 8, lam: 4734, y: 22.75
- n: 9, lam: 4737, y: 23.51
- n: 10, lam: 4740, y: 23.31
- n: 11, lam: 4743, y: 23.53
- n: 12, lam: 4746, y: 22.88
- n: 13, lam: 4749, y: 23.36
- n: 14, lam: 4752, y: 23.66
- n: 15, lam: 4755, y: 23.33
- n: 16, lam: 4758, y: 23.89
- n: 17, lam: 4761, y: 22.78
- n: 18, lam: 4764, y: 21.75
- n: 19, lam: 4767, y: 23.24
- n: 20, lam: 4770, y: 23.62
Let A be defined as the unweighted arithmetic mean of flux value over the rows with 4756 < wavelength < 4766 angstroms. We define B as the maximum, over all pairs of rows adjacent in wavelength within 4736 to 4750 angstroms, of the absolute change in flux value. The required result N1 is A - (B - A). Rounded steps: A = 22.8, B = 0.65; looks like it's 45.0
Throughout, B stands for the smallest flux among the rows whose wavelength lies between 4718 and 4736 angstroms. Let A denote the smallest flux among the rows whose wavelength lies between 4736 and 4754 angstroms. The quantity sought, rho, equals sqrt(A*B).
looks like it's 22.7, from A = 22.88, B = 22.44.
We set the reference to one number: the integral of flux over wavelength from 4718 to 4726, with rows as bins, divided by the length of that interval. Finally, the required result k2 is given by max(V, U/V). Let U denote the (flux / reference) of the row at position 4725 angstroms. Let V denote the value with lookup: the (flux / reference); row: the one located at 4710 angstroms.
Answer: 1.04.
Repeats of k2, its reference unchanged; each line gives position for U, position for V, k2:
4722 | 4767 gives 1.03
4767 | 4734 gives 1.02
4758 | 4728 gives 1.04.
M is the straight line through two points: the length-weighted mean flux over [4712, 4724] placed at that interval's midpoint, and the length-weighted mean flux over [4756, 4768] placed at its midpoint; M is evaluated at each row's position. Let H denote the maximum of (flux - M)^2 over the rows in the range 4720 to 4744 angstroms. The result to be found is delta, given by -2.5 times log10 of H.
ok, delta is 0.4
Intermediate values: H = 0.69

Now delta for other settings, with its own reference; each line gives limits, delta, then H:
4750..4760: 0.2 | 0.86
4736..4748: 2.0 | 0.16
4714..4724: 1.0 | 0.39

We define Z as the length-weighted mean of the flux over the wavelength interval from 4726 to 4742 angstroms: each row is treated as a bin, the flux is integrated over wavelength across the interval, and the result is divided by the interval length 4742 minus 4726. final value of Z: 23.0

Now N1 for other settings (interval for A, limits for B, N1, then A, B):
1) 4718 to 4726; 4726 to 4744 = 46.9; 23.8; 0.76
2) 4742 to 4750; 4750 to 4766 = 45.4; 23.3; 1.11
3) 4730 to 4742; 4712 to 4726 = 45.0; 23.0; 0.96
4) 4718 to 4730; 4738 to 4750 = 46.6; 23.6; 0.65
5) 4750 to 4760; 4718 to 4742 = 46.5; 23.6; 0.76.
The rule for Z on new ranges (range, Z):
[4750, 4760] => 23.6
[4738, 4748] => 23.3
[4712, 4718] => 22.9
